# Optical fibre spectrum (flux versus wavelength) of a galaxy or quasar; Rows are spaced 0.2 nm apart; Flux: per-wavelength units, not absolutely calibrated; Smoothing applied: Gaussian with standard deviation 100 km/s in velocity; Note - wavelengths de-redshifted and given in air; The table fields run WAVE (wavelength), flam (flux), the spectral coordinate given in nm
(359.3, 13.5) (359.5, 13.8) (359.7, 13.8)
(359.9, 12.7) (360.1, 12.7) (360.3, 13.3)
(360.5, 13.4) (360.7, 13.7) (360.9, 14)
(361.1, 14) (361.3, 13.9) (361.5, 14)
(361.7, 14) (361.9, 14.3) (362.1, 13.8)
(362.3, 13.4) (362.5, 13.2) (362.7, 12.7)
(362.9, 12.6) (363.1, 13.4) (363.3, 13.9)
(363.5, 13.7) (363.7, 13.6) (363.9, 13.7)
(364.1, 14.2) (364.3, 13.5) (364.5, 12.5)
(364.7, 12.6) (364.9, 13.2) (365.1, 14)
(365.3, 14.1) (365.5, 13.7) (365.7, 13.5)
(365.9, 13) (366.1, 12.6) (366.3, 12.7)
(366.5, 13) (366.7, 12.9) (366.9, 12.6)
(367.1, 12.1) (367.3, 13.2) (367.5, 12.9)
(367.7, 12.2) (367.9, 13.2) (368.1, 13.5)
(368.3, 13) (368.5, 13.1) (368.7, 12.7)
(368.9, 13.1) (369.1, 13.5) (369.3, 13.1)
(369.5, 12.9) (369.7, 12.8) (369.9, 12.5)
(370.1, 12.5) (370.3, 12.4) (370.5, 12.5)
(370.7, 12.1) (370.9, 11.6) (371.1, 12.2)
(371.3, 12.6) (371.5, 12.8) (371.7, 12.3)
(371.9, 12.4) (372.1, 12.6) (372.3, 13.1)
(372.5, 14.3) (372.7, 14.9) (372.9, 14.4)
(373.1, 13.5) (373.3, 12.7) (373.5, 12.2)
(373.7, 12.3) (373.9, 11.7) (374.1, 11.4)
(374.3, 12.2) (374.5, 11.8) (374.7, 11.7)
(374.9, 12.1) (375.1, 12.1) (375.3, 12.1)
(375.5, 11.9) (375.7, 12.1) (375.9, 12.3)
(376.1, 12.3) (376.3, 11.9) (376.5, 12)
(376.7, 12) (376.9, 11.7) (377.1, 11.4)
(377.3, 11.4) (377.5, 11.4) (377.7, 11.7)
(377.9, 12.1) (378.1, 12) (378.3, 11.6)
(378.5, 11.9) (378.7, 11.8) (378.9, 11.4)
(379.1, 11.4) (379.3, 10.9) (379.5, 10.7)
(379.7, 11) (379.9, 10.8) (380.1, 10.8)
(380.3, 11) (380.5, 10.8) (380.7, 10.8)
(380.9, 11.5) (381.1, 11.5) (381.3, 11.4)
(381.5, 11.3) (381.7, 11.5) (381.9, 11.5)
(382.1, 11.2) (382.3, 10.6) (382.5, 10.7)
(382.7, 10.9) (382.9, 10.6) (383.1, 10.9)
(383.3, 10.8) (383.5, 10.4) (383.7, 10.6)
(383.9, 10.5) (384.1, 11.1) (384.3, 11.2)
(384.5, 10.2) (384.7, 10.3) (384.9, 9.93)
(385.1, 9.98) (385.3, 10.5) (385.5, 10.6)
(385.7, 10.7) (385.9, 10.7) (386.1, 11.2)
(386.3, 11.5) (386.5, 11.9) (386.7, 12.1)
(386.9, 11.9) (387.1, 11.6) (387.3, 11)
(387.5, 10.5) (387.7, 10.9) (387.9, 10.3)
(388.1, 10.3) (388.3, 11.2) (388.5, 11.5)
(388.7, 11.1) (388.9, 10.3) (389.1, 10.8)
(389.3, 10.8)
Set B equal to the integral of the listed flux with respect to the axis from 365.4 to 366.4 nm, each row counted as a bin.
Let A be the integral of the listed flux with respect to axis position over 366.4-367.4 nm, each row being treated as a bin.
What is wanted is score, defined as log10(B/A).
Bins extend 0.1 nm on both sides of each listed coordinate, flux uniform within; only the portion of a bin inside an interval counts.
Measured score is 0.011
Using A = 12.8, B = 13.1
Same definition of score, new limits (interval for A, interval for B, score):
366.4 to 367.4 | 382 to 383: -0.072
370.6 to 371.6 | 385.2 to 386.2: -0.057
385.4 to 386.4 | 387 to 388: -0.003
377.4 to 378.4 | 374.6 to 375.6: 0.008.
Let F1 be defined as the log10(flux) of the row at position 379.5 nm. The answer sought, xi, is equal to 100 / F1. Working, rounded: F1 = 1.03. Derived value 97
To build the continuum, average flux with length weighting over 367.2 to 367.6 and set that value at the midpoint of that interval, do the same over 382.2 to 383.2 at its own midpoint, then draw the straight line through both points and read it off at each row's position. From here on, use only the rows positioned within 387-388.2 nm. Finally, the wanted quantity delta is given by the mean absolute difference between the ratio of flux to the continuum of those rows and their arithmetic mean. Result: 0.036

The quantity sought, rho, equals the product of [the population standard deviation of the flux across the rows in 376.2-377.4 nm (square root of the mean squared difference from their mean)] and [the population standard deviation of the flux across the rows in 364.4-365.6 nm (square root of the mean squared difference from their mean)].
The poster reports 0.16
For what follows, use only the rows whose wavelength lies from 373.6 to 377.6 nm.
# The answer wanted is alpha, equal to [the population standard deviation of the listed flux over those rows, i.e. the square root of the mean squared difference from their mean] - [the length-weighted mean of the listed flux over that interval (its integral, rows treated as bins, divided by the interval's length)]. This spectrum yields -11.6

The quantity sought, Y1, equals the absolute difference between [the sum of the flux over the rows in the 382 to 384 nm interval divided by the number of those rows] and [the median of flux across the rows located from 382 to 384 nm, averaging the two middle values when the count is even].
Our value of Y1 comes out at 0.070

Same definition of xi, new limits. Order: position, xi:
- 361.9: 87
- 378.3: 94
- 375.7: 92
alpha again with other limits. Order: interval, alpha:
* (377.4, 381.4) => -10.9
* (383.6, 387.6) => -10.3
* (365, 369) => -12.5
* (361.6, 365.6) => -13.0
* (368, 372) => -12.2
